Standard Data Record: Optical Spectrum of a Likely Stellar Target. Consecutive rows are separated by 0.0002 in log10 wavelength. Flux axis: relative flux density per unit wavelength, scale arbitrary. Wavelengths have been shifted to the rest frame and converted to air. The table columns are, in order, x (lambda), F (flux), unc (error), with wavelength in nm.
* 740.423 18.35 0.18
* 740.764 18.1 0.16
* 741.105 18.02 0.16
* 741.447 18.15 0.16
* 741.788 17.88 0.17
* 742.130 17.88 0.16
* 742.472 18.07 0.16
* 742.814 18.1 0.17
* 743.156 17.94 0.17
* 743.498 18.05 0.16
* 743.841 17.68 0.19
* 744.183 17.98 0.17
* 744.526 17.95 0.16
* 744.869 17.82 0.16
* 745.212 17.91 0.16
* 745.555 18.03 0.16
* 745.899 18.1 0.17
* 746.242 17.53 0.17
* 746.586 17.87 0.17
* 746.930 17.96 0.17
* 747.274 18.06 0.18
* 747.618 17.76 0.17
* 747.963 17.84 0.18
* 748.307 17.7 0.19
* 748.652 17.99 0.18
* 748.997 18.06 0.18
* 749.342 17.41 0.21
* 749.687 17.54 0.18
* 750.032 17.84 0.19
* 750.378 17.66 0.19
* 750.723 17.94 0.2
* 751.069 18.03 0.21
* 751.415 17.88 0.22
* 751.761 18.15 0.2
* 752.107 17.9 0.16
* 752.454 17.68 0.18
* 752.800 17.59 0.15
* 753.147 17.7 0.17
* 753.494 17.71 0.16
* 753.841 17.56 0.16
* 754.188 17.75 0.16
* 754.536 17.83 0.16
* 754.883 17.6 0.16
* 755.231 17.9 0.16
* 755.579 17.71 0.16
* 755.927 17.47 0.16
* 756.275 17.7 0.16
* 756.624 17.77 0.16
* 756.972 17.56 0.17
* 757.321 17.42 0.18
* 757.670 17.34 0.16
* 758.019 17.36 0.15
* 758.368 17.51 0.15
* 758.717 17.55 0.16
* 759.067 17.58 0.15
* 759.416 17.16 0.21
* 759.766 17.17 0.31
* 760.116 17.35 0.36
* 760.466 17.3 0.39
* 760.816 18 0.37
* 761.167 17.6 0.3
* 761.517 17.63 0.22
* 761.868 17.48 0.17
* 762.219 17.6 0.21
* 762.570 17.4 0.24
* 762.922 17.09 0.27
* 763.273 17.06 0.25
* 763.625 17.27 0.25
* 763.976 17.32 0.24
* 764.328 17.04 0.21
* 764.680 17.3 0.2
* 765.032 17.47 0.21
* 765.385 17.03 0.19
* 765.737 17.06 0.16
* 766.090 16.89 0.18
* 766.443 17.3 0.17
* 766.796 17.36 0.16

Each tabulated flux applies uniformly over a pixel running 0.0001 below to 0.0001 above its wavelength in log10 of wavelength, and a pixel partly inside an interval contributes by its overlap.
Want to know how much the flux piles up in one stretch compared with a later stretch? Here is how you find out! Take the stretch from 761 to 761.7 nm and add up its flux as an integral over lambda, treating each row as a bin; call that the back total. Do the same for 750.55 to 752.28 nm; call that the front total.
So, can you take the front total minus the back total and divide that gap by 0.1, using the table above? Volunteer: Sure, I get 188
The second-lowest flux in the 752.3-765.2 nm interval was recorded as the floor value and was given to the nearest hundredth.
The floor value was 17.06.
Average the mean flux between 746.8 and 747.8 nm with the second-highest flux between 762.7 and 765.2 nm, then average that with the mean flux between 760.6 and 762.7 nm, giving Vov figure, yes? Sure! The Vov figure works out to 17.6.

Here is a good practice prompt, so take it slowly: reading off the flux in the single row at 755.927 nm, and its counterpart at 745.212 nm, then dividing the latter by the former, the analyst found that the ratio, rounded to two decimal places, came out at 1.03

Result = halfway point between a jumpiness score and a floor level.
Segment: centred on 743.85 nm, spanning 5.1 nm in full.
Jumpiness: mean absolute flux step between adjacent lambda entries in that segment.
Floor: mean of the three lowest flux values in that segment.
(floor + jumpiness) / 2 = 8.93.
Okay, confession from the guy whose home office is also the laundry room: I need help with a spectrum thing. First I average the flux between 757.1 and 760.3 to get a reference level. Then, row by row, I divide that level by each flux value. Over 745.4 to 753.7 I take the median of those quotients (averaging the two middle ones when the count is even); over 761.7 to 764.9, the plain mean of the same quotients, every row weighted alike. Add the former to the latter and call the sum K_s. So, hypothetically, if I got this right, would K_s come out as 1.98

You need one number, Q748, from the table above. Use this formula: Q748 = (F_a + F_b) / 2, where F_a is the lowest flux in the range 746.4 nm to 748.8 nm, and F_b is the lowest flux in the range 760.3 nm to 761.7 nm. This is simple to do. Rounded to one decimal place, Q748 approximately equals 17.5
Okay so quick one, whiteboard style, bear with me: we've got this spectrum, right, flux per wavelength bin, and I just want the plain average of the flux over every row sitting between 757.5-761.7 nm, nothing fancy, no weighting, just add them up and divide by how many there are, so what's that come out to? 17.5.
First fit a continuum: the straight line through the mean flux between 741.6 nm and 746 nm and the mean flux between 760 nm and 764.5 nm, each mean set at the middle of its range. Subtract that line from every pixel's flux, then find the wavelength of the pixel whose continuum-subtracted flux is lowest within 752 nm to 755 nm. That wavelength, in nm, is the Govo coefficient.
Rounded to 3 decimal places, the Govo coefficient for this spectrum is 752.800 nm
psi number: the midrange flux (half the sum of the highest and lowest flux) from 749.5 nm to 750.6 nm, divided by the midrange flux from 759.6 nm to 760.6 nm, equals 1.02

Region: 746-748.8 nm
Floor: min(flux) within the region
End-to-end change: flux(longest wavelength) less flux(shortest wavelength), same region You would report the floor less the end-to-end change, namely 17.1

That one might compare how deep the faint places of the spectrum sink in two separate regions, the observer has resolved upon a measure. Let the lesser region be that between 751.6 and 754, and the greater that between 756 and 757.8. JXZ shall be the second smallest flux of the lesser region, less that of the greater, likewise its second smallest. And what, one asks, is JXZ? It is 0.17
